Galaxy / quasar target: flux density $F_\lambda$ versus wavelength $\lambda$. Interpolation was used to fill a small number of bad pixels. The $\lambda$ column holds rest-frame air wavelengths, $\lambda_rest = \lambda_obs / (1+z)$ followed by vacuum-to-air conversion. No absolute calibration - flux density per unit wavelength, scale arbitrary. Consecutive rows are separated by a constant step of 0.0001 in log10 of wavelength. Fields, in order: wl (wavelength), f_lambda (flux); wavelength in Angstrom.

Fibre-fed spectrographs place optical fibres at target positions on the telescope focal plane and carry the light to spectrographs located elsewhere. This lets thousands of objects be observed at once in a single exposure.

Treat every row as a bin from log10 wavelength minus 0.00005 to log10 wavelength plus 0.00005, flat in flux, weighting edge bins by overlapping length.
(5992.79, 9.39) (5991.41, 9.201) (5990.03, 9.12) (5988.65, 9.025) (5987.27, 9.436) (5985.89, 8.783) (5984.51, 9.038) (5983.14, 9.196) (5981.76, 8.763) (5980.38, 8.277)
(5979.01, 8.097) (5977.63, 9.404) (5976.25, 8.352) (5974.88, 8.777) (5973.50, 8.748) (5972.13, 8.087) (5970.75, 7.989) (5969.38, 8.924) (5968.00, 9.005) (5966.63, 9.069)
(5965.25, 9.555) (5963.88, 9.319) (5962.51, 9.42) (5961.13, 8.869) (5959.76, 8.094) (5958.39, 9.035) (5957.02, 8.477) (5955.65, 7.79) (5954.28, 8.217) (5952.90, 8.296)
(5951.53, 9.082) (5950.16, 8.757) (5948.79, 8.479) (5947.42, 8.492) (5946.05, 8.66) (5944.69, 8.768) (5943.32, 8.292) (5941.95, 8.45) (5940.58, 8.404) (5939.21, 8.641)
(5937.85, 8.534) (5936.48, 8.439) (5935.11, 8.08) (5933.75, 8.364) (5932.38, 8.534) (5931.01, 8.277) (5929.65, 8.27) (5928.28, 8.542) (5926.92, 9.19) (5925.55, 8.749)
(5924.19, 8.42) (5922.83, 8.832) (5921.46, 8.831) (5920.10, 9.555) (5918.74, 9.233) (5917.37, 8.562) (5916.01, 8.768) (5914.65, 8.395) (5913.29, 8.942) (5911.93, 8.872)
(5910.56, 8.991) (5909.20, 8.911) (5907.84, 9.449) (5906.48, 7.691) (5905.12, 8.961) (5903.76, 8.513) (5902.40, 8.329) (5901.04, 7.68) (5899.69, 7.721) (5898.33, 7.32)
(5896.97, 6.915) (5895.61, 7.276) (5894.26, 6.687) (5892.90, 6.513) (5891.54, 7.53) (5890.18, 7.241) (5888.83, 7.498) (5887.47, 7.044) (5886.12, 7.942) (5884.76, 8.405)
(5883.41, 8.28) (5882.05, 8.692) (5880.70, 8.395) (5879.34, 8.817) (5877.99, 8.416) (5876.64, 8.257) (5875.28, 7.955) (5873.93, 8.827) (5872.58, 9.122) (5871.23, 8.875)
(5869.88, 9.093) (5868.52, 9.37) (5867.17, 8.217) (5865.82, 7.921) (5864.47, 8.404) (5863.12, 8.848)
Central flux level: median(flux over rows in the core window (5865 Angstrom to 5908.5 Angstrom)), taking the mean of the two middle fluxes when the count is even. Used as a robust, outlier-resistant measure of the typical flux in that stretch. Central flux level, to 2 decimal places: 8.24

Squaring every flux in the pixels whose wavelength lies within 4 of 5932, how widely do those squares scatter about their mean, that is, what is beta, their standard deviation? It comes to 3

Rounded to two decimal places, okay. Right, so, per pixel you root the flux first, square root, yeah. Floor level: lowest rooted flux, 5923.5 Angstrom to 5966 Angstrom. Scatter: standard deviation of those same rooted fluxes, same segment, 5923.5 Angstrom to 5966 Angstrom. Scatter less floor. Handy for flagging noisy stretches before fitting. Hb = -2.72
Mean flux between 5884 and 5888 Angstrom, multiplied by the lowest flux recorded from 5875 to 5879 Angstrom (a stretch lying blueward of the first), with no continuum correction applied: 62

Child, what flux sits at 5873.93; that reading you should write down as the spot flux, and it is 8.827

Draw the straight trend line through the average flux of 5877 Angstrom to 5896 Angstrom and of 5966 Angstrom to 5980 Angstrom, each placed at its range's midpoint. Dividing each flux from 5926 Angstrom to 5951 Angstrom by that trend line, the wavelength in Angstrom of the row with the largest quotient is 5926.92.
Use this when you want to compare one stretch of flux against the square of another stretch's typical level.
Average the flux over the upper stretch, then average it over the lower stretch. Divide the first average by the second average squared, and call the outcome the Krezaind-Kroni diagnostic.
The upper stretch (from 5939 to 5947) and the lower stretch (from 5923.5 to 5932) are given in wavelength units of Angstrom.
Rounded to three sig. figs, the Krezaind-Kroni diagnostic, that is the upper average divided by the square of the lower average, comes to 0.116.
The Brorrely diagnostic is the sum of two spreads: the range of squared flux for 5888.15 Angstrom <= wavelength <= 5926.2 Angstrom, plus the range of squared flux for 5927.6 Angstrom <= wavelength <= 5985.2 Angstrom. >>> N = 79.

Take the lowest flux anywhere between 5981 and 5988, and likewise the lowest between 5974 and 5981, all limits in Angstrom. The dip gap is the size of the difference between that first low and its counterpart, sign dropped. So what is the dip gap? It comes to 0.7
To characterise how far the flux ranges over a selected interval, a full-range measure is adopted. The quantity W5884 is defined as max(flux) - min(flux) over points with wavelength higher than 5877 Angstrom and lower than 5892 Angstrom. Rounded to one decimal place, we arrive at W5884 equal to 1.8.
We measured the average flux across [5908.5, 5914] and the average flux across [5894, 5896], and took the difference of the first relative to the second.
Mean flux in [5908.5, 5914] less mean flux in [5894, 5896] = 1.9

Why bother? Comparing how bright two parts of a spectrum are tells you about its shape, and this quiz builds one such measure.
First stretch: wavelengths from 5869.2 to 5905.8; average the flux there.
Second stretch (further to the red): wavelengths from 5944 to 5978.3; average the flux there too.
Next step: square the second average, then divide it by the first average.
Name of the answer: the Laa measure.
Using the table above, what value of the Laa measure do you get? 9.5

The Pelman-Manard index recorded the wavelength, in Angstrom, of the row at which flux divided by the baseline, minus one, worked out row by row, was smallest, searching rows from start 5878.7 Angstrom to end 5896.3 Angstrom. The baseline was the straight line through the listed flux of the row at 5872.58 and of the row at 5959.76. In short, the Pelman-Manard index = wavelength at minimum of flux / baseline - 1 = 5892.90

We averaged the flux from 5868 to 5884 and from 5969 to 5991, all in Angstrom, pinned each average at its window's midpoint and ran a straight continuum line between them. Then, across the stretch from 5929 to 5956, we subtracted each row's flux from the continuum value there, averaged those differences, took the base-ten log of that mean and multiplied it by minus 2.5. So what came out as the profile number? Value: 1.4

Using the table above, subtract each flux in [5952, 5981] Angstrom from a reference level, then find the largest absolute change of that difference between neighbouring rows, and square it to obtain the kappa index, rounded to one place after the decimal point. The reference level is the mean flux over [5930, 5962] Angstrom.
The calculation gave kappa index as 1.7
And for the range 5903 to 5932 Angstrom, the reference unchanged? 3.1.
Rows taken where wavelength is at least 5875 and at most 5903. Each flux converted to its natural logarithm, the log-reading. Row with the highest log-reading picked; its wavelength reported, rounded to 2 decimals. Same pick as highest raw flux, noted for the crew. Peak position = 5879.34 Angstrom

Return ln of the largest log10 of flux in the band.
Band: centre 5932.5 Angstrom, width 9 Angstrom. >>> -0.071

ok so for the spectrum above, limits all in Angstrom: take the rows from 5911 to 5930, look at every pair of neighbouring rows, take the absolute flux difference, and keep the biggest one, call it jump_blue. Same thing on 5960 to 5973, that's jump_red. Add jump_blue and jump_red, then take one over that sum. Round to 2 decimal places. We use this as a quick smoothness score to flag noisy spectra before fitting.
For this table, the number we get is 0.60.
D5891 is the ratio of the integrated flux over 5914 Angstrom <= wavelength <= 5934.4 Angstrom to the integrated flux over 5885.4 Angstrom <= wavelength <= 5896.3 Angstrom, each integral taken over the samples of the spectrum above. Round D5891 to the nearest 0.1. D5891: 2.3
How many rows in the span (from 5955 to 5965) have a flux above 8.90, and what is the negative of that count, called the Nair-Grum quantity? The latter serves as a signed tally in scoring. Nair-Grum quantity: -3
